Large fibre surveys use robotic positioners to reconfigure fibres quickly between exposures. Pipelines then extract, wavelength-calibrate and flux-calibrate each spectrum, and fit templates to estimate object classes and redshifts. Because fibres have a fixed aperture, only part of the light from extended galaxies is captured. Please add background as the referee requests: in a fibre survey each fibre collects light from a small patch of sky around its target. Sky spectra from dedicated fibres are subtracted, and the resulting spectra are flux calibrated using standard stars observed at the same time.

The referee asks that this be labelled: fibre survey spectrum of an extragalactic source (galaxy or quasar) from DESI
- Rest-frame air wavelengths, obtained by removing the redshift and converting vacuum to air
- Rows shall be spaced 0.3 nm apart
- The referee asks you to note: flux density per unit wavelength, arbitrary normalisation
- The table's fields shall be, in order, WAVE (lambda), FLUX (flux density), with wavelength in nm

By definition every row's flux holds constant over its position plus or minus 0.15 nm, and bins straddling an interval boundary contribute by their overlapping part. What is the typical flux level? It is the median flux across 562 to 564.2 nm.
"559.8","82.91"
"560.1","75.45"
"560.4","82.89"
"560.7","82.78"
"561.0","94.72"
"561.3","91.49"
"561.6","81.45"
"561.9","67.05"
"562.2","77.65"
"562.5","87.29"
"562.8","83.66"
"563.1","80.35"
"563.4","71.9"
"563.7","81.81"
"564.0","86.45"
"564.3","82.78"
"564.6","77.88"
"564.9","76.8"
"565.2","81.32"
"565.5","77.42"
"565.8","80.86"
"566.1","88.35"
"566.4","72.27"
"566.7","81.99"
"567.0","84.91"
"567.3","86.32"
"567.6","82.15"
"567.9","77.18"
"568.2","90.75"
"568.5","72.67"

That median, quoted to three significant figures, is 81.8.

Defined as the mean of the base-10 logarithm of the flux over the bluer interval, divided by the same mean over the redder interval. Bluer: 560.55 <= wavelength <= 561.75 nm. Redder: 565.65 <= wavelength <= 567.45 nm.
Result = 1.014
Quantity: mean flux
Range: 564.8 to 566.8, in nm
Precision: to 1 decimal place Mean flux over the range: 79.9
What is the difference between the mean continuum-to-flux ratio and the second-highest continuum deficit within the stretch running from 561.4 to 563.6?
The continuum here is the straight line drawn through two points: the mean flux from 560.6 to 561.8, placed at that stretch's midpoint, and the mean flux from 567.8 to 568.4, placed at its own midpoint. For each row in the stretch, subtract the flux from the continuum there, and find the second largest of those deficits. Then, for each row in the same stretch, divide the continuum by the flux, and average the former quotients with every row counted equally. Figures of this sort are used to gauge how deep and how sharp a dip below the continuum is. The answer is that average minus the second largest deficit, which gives -13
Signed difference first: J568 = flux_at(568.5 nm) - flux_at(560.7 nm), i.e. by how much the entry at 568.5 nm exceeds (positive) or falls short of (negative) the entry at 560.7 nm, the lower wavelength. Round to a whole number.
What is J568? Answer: -10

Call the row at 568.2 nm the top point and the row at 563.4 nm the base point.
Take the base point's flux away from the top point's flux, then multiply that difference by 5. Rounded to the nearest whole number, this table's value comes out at 94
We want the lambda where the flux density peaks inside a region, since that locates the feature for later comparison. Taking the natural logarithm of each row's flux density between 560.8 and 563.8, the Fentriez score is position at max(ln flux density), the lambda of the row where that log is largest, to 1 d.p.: 561.0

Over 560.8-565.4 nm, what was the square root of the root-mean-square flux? 9.04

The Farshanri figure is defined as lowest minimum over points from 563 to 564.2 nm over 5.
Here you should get 14.4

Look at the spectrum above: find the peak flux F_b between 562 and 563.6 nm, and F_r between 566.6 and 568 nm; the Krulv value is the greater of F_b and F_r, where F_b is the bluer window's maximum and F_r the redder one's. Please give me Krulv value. 87.3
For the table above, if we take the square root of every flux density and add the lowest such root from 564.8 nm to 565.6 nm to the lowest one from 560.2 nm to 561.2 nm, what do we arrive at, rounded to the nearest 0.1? 17.9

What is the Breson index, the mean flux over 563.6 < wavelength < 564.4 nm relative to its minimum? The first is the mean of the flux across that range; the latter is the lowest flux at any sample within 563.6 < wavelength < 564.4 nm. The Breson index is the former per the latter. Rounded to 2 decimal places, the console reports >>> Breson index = 1.02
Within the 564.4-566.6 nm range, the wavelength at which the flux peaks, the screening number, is 566.1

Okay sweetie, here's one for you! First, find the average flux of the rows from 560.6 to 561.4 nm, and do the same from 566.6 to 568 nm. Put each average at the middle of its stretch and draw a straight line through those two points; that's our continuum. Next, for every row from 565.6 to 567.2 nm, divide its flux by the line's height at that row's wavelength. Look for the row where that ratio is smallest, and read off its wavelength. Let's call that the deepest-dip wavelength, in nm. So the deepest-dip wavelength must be 566.4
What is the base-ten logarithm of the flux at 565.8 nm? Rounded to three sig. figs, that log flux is 1.91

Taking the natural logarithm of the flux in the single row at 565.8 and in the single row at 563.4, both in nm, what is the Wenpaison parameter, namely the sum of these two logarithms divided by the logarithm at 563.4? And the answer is 2.03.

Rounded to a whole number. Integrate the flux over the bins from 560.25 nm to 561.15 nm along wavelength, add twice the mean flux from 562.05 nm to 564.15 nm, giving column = 241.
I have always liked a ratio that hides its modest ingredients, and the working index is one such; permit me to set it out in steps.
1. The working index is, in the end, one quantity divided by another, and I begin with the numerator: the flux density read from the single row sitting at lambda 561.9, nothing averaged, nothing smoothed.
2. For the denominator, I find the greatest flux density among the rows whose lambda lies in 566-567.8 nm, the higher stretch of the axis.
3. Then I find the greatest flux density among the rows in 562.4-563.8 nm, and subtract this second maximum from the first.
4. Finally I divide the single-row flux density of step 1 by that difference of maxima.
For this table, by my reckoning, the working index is 63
